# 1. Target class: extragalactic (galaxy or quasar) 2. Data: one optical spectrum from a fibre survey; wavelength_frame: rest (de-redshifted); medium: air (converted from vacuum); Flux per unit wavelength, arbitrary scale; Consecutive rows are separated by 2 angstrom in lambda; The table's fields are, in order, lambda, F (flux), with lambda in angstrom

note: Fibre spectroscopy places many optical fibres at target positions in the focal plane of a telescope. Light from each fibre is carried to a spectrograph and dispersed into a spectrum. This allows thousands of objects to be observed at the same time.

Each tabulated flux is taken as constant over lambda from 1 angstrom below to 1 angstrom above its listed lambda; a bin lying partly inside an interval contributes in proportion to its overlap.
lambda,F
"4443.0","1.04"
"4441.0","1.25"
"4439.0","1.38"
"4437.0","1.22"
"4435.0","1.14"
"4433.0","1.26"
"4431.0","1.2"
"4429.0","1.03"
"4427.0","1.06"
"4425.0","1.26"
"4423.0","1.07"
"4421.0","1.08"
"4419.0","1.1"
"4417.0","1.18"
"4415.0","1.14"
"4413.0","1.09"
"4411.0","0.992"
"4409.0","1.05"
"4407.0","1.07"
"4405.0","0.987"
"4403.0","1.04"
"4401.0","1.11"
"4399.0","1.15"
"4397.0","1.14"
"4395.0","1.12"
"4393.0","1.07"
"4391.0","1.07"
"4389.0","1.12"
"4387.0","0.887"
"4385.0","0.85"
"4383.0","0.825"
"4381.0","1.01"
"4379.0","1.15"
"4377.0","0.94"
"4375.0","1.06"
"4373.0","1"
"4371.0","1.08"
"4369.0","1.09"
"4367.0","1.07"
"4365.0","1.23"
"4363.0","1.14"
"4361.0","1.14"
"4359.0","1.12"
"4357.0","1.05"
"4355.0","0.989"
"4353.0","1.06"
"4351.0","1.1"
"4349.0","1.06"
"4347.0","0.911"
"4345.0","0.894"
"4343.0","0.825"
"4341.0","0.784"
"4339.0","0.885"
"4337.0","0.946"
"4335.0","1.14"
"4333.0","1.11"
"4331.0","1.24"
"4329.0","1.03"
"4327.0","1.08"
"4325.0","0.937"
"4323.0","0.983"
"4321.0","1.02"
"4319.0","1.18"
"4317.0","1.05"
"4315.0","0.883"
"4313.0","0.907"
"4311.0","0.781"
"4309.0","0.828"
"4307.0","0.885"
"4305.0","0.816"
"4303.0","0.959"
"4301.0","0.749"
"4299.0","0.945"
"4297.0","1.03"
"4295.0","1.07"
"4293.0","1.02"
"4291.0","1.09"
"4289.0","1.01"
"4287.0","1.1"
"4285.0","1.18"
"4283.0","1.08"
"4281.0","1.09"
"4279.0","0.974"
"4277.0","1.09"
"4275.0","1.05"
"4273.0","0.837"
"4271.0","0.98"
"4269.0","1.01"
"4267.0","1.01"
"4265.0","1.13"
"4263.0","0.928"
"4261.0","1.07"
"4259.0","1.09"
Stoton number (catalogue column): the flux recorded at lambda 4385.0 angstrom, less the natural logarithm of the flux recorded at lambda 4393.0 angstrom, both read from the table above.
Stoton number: 0.78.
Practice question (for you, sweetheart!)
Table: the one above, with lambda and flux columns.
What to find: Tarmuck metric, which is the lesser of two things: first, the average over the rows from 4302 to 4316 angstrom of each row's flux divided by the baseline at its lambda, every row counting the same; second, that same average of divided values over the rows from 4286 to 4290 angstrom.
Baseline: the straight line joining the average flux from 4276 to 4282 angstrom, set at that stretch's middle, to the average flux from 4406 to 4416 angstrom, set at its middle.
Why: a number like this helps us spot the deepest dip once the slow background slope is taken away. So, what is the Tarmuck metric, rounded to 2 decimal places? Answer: 0.82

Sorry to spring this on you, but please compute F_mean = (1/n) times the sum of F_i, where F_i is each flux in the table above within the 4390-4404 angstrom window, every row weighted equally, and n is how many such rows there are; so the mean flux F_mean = 1.10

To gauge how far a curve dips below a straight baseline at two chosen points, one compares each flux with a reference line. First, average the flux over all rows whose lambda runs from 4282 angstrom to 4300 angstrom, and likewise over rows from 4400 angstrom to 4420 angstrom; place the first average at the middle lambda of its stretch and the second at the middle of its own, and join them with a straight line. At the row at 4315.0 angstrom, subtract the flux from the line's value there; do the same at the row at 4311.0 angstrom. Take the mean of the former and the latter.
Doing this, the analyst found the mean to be 0.23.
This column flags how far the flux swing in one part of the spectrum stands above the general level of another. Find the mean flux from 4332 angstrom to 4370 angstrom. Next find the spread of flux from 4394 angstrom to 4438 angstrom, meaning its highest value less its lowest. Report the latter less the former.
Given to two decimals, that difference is -0.76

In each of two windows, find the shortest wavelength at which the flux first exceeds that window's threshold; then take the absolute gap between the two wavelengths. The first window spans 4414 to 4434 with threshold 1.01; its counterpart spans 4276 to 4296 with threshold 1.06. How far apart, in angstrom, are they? 138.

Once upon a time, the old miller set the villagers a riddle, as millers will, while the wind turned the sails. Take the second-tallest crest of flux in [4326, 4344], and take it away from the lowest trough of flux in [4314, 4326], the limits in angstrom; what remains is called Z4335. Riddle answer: -0.26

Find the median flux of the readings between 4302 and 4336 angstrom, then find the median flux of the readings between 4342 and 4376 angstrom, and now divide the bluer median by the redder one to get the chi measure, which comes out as 0.927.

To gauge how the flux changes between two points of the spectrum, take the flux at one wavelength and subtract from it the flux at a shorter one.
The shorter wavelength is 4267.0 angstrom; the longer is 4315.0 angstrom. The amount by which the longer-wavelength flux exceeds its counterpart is -0.13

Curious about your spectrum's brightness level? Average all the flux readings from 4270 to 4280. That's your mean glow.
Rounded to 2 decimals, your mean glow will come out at 0.99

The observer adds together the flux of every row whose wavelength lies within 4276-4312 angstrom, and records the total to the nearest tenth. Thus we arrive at 17.7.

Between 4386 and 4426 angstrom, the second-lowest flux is 0.987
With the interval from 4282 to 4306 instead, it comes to 0.816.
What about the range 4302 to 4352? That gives 0.784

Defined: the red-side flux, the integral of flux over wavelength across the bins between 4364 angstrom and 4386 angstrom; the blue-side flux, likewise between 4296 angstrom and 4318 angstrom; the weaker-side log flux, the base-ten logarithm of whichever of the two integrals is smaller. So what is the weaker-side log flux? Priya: 1.29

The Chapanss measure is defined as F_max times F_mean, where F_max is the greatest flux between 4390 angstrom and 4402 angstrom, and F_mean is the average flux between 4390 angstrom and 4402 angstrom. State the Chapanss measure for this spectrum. 1.28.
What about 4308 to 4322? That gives 1.12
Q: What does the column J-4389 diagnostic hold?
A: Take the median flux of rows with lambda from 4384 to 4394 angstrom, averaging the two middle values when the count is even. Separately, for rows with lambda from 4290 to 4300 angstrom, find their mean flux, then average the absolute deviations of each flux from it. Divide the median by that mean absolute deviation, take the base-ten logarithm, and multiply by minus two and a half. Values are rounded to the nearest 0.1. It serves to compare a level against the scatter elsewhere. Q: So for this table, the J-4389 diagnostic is -3.6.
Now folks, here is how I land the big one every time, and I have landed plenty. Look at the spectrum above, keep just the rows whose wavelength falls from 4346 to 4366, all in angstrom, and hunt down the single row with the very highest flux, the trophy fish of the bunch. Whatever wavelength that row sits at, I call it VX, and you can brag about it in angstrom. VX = 4365.0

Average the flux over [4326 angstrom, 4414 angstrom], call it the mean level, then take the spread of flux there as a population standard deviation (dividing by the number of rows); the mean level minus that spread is 0.93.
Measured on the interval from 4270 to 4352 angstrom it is 0.87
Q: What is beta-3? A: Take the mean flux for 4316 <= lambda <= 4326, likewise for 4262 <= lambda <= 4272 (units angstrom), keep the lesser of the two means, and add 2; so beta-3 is 3.01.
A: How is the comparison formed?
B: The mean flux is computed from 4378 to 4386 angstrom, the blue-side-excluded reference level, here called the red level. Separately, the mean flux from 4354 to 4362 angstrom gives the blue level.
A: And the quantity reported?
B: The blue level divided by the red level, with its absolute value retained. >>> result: 1.12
